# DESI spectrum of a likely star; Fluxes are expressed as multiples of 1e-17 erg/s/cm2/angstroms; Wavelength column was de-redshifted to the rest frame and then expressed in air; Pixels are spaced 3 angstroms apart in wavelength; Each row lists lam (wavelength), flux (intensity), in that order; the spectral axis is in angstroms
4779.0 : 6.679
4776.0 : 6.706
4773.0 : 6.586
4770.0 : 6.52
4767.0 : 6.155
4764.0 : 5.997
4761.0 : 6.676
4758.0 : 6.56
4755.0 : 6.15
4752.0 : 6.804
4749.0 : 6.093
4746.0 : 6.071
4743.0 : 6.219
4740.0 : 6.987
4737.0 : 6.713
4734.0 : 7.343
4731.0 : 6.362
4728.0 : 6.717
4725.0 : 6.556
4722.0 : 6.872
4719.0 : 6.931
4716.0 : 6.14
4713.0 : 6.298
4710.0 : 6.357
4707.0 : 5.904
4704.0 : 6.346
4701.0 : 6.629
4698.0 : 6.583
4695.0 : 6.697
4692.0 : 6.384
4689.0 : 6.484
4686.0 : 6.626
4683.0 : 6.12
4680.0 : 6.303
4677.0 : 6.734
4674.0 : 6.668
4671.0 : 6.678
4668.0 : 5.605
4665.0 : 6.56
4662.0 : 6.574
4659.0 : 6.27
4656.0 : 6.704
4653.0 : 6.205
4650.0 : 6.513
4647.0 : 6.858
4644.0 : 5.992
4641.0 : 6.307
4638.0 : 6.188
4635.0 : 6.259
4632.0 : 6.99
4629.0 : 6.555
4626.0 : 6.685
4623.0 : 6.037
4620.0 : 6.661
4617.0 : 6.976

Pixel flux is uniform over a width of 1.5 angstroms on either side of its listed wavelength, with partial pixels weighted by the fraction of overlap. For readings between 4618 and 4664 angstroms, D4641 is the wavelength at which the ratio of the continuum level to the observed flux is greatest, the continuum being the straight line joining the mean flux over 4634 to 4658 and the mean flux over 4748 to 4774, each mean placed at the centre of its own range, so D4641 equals 4644.0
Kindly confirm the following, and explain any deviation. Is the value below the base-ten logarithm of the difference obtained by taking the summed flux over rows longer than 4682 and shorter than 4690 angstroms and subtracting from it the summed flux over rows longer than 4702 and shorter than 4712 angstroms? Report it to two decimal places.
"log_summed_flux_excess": -0.21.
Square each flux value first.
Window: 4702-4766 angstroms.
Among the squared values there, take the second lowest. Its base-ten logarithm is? 1.56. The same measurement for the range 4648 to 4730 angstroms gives 1.54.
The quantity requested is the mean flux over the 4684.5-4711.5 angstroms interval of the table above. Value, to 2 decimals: 6.45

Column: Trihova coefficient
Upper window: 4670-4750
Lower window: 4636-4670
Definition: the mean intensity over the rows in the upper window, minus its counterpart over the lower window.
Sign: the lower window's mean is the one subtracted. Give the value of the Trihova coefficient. 0.17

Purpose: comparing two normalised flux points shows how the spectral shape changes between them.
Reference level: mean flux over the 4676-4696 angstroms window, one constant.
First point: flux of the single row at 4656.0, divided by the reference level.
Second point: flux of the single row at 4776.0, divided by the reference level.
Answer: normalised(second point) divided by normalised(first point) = 1.00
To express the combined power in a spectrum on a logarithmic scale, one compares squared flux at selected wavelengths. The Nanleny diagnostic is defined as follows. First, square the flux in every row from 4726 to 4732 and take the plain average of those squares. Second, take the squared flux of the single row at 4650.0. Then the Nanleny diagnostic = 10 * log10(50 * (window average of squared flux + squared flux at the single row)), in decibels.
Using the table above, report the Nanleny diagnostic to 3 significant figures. 36.3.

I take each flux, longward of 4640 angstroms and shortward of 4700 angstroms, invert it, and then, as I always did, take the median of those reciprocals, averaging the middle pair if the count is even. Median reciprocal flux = 0.153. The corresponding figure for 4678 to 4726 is 0.155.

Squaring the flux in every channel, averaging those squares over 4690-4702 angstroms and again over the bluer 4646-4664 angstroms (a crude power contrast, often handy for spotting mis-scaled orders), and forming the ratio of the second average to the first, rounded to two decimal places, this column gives 0.98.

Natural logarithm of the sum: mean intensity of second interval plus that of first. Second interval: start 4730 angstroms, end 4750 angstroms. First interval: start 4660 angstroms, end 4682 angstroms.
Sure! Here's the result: 2.56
